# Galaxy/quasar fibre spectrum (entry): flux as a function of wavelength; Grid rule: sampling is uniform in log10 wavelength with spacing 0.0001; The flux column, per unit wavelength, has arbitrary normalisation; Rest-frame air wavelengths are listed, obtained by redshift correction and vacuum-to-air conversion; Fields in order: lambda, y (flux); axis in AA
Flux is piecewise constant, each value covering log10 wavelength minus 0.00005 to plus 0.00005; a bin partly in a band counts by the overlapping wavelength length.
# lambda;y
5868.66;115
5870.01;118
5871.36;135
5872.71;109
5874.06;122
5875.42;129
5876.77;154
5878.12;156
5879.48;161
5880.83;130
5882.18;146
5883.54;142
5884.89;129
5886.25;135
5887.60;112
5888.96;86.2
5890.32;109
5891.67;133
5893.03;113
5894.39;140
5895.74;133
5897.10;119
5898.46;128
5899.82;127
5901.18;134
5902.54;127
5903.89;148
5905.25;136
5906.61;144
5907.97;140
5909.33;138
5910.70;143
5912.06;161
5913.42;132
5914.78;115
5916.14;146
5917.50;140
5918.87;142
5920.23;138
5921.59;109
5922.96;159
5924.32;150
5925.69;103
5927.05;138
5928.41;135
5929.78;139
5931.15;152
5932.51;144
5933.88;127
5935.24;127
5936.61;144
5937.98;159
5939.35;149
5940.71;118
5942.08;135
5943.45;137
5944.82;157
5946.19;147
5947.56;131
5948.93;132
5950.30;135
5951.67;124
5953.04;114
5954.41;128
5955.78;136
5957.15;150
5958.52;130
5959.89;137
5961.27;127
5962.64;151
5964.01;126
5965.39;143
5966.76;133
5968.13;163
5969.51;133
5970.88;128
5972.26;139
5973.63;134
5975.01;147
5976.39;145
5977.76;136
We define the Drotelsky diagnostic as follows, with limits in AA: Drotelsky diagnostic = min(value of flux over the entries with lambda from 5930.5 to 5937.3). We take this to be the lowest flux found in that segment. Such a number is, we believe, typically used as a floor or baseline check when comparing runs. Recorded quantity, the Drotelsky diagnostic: 127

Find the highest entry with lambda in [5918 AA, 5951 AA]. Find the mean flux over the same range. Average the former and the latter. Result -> 148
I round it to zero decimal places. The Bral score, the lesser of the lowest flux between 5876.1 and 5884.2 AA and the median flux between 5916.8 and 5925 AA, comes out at 130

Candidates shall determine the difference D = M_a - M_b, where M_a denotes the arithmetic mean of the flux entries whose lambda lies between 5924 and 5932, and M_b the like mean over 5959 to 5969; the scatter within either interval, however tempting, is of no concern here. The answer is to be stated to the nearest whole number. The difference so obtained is -4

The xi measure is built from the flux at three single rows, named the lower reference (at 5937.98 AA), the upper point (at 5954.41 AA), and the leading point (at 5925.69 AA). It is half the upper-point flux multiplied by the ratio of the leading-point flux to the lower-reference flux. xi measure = 41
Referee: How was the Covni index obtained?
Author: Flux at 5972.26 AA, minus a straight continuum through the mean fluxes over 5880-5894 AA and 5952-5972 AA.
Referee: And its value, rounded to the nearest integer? 2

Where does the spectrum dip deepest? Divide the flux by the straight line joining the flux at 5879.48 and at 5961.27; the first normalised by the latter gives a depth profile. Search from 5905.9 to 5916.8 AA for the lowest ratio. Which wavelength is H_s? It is 5914.78 AA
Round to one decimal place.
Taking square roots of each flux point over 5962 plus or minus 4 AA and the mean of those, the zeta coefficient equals 11.6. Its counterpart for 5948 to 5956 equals 11.3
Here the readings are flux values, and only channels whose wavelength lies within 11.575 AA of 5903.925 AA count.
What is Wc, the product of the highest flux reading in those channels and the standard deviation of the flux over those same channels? 1899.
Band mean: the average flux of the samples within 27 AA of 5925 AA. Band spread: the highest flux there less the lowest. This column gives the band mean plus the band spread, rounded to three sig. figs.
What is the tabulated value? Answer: 195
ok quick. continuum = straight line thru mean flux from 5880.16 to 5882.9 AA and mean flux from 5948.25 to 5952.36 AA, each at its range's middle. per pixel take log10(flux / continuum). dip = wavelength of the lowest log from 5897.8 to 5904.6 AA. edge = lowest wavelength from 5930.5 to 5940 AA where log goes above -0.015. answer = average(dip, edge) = 5915.5 AA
